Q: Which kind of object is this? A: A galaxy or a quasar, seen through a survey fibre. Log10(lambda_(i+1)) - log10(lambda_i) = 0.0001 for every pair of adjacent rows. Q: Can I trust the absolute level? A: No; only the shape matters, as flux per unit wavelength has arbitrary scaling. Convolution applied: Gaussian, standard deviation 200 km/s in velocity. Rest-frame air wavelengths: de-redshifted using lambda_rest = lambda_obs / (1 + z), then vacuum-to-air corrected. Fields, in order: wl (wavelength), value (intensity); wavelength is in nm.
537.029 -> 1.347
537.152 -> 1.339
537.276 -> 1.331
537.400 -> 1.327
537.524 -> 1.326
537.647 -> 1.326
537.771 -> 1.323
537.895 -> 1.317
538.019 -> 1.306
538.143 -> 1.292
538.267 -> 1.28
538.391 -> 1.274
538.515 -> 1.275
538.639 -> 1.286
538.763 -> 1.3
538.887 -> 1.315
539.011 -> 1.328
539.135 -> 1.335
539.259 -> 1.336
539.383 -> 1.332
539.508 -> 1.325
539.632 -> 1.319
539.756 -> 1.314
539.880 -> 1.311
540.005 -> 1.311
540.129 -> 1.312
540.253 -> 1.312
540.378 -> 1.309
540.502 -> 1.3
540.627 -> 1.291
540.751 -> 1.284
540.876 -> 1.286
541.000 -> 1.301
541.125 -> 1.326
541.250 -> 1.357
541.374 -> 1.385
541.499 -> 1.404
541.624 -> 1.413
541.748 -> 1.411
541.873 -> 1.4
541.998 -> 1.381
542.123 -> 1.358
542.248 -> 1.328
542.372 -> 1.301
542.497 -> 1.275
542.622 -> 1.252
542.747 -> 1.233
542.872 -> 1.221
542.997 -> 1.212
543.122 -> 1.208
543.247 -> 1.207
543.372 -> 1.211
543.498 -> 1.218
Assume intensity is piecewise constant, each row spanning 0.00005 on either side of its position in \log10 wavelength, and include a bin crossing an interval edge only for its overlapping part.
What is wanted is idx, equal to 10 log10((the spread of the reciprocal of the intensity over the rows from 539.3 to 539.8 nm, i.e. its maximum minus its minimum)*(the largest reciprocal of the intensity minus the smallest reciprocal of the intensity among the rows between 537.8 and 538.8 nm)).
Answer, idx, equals -35.8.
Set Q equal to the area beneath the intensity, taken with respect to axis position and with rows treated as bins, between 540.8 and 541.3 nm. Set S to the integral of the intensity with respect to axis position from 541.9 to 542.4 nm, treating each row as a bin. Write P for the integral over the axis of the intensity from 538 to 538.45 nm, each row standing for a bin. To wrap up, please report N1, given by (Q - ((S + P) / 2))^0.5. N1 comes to 0.17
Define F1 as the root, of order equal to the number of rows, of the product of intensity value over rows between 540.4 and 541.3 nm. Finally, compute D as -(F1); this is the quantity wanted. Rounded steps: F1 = 1.306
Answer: -1.31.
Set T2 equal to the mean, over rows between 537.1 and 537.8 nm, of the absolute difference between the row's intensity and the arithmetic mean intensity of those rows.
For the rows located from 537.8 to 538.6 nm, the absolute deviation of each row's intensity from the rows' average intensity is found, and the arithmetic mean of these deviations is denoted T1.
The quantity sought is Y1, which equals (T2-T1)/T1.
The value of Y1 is -0.71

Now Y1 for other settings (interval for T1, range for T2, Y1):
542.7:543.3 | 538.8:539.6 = -0.32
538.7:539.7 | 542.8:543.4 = -0.60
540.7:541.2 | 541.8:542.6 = 1.75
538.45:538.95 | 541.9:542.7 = 1.95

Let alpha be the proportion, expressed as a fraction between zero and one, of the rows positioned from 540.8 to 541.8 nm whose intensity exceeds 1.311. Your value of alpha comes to 0.75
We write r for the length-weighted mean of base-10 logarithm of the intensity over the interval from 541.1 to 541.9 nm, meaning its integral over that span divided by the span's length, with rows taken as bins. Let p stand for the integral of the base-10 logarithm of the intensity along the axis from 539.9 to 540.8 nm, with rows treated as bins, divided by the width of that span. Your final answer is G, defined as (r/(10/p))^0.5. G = 0.0404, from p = 0.115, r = 0.142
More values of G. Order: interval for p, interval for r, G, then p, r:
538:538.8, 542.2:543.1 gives 0.0329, 0.109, 0.099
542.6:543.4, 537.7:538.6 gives 0.0311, 0.086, 0.112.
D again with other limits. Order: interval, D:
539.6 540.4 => -1.31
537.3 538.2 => -1.32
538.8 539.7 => -1.33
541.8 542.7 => -1.33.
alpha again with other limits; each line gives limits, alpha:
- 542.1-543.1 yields 0.25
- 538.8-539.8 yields 1.00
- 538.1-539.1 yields 0.25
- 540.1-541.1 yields 0.25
